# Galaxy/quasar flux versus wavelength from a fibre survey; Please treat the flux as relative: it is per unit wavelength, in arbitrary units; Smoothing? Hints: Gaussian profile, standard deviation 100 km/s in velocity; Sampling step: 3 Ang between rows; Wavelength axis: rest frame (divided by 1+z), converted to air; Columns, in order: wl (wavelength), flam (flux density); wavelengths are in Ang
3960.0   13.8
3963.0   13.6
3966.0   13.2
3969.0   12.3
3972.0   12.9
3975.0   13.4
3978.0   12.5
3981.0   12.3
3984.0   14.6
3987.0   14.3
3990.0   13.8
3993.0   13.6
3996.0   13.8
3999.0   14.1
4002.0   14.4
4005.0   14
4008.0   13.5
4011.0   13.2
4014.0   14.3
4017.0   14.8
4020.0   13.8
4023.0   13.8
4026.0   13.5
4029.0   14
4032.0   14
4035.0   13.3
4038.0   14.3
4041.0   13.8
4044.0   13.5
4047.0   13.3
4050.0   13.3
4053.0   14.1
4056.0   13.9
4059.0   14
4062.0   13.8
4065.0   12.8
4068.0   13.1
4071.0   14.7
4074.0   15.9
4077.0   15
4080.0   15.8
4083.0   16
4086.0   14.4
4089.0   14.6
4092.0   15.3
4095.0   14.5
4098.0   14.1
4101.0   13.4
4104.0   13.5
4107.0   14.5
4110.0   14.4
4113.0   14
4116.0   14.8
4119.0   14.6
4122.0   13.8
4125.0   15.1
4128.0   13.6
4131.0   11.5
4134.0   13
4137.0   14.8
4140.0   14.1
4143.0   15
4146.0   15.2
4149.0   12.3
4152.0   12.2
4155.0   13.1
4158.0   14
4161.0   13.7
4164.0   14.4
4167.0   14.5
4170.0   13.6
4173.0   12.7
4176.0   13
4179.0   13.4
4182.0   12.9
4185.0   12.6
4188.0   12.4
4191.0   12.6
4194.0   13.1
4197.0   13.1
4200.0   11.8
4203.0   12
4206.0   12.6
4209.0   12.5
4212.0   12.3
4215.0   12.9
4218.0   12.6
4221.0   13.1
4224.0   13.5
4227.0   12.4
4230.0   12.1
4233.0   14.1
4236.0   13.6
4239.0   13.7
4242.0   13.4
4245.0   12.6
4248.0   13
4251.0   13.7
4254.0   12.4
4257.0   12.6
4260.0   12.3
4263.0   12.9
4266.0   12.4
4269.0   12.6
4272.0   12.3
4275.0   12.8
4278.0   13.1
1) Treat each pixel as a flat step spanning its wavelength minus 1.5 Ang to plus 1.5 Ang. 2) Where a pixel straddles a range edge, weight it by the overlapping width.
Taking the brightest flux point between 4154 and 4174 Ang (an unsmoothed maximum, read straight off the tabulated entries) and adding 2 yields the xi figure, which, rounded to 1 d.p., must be 16.5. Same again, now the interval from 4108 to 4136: 17.1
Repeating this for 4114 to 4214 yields 17.2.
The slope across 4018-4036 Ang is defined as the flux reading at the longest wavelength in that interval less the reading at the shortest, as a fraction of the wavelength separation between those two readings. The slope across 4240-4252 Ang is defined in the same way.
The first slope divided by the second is -1.0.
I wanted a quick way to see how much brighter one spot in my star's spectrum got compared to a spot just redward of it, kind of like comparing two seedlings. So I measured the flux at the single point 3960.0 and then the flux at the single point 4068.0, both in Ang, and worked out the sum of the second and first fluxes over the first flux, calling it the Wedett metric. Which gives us 1.949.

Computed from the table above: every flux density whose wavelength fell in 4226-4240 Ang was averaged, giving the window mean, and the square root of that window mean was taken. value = 3.63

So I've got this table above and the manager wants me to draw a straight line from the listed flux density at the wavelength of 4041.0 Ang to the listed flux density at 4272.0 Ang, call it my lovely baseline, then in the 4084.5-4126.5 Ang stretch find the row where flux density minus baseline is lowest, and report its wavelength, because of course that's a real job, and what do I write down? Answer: 4101.0 Ang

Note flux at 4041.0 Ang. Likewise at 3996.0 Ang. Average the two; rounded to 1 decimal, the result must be 13.8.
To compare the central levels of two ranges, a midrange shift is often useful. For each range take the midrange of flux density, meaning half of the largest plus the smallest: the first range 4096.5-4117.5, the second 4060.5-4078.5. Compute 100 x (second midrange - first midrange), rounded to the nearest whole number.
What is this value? 25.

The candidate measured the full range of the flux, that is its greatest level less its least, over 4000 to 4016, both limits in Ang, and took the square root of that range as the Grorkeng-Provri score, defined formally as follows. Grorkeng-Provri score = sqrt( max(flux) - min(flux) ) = 1.1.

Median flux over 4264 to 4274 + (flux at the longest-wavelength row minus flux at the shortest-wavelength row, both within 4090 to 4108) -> 11.6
